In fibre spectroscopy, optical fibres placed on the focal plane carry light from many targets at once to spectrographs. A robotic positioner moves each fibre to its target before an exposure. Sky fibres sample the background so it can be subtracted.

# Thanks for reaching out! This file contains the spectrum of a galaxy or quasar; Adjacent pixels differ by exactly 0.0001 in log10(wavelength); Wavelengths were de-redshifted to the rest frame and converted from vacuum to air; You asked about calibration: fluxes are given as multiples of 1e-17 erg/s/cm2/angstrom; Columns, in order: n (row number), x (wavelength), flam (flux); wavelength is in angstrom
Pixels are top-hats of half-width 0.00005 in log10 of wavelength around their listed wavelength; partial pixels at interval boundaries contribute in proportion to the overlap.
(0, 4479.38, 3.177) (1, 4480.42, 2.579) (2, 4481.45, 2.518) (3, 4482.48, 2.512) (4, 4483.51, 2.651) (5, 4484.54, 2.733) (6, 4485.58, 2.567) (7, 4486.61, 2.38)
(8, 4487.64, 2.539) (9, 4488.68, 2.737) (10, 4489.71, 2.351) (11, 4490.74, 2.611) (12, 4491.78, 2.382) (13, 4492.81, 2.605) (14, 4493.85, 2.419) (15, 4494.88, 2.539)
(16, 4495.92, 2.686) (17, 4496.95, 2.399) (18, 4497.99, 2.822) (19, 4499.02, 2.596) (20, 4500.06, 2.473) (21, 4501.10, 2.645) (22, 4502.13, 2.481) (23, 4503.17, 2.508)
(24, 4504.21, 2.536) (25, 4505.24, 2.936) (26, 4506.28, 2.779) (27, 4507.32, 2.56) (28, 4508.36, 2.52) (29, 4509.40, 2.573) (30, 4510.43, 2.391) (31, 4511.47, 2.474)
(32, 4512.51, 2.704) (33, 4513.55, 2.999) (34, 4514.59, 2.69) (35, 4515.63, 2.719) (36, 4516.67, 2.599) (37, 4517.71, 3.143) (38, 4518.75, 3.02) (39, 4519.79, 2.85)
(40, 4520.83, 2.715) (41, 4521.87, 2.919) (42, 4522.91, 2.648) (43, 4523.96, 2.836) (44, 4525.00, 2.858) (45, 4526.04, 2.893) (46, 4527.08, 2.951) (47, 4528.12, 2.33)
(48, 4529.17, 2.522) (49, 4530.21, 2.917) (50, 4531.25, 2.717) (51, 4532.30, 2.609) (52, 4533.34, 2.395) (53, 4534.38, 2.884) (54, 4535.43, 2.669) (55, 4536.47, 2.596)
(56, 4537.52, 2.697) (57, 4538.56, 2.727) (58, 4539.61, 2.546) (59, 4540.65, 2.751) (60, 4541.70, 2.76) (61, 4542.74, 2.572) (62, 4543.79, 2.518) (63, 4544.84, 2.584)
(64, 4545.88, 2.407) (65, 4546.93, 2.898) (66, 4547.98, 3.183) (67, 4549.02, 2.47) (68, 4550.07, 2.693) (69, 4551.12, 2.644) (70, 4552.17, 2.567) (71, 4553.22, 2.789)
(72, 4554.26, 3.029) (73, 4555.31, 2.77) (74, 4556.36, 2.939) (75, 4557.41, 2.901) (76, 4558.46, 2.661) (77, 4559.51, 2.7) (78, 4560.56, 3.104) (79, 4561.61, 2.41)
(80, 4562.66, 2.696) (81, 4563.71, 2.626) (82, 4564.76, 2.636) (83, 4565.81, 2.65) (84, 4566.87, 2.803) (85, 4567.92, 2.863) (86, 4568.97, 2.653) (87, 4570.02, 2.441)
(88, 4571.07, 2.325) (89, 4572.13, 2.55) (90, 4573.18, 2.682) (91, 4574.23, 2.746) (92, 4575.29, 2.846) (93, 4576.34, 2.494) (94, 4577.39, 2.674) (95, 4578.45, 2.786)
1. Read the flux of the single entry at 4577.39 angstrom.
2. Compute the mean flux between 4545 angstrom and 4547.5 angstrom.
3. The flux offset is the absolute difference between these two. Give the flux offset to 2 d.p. 0.02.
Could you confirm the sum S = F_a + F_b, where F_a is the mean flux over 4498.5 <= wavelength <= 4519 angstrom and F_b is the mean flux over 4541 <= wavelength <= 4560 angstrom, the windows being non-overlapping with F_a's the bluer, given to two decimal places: 5.39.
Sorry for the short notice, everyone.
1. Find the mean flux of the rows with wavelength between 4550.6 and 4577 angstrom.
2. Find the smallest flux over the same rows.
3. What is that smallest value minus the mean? -0.376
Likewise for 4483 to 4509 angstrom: -0.227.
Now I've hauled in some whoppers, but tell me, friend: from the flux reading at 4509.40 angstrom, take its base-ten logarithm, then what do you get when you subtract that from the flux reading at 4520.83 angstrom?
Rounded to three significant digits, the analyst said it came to 2.30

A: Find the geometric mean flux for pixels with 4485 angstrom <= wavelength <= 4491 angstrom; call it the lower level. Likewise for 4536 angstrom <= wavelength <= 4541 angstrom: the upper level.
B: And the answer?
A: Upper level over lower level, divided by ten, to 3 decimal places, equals 0.105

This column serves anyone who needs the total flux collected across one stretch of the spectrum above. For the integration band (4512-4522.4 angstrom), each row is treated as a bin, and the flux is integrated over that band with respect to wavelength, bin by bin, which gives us 29.5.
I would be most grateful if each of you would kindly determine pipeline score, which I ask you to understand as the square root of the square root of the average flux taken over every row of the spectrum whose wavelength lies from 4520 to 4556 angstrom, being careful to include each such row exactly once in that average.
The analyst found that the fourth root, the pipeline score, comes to 1.28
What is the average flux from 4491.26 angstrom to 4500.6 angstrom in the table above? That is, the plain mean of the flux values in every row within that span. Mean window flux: 2.55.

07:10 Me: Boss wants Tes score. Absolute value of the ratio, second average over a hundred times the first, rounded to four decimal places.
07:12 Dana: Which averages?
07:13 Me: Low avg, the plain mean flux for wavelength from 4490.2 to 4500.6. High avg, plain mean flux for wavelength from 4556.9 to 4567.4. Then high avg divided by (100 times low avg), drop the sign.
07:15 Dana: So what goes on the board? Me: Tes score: 0.0106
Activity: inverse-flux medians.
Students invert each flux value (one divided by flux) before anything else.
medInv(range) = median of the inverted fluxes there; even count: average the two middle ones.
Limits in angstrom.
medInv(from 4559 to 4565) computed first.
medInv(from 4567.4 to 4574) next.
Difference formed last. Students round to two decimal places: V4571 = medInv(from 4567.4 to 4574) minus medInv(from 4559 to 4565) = 0.01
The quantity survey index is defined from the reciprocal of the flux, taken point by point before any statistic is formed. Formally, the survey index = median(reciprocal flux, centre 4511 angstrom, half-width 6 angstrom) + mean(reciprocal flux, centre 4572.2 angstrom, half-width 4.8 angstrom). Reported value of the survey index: 0.761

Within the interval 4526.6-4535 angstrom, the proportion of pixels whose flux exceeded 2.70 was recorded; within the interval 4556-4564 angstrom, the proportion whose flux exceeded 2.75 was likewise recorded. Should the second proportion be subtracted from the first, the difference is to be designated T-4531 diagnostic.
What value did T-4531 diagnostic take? 0.1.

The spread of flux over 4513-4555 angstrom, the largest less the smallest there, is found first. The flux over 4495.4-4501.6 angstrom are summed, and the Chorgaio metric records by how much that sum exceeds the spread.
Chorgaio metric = 15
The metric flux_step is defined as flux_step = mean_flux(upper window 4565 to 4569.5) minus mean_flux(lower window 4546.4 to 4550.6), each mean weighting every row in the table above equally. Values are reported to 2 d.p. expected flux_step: -0.07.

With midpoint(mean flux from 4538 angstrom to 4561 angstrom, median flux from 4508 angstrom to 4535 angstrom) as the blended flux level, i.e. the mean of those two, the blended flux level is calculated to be 2.73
